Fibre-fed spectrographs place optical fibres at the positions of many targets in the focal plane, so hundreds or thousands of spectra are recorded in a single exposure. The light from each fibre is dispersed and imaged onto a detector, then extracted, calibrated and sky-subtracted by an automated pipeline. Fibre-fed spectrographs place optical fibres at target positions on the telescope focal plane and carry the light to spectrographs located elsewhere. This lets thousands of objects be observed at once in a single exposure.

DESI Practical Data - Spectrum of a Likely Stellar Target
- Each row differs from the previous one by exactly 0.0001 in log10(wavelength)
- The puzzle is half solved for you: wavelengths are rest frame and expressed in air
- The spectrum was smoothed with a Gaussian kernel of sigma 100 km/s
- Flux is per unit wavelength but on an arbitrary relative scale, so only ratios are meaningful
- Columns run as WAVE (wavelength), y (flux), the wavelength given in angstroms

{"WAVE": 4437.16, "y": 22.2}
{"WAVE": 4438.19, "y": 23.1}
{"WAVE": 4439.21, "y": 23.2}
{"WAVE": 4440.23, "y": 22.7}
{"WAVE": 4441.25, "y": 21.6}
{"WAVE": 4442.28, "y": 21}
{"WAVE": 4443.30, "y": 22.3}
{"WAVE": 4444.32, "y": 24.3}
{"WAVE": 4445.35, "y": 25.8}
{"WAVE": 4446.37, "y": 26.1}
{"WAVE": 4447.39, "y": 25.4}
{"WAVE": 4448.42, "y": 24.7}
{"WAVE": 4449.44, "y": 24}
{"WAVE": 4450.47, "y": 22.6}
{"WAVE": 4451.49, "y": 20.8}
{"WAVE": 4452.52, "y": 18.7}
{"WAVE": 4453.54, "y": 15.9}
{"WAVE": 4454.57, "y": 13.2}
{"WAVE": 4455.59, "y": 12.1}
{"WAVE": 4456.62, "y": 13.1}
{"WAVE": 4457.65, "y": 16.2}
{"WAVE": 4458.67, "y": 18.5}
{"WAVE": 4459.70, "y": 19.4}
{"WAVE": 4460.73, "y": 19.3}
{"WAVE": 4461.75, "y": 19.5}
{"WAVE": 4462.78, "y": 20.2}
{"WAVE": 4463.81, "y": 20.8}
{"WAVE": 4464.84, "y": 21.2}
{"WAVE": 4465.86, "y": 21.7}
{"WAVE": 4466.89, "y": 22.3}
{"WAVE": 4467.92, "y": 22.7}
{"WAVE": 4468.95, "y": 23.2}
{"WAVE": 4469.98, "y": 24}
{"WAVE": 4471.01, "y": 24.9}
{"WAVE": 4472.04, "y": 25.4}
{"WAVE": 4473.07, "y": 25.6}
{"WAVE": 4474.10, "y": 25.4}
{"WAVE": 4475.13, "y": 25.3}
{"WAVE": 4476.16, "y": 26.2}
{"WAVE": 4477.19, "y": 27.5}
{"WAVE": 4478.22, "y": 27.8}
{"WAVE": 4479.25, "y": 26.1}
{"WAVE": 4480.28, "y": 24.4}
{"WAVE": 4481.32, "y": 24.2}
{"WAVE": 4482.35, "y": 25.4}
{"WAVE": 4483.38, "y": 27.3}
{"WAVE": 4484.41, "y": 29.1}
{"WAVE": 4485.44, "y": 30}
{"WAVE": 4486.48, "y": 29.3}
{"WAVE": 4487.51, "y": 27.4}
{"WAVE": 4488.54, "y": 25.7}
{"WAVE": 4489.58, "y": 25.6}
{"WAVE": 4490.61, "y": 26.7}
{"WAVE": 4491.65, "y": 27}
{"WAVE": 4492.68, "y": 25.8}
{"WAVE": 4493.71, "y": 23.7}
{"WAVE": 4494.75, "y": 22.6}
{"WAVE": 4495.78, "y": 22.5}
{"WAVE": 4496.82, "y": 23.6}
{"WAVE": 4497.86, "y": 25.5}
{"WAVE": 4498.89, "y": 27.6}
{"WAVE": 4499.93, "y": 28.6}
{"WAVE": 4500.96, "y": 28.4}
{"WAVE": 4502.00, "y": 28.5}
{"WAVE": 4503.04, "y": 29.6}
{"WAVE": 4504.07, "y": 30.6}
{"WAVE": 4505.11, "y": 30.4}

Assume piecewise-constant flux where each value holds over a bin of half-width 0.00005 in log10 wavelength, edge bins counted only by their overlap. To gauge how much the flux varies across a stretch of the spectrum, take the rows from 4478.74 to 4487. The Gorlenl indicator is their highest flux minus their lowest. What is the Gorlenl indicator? 5.8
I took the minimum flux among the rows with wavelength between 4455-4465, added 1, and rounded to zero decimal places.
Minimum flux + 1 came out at 13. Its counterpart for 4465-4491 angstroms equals 23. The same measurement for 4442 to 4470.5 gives 13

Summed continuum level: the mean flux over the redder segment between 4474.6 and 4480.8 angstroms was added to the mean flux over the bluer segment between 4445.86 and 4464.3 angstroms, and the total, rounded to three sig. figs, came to 45.7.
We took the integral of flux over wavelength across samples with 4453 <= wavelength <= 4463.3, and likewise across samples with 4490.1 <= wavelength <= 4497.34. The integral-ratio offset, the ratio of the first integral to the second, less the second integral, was -177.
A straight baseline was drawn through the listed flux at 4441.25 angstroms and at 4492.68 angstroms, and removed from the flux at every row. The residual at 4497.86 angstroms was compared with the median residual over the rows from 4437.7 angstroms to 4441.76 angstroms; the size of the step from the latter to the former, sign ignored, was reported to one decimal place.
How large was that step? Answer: 2.2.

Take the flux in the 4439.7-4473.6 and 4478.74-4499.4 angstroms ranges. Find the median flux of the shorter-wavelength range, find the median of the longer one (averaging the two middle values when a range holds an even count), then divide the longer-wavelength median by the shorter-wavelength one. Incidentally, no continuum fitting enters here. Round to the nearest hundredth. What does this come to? 1.19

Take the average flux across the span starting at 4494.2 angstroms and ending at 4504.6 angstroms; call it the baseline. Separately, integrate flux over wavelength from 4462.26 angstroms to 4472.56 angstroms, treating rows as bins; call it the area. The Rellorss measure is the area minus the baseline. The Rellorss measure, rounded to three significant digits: 206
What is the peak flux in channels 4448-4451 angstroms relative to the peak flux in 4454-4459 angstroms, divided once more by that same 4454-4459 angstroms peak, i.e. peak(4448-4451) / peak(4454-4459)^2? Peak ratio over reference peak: 0.072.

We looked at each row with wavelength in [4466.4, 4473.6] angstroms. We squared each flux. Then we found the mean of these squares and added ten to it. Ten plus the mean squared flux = 588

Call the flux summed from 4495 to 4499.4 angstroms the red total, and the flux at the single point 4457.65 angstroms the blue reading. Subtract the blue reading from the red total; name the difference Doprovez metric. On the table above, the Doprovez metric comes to 83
